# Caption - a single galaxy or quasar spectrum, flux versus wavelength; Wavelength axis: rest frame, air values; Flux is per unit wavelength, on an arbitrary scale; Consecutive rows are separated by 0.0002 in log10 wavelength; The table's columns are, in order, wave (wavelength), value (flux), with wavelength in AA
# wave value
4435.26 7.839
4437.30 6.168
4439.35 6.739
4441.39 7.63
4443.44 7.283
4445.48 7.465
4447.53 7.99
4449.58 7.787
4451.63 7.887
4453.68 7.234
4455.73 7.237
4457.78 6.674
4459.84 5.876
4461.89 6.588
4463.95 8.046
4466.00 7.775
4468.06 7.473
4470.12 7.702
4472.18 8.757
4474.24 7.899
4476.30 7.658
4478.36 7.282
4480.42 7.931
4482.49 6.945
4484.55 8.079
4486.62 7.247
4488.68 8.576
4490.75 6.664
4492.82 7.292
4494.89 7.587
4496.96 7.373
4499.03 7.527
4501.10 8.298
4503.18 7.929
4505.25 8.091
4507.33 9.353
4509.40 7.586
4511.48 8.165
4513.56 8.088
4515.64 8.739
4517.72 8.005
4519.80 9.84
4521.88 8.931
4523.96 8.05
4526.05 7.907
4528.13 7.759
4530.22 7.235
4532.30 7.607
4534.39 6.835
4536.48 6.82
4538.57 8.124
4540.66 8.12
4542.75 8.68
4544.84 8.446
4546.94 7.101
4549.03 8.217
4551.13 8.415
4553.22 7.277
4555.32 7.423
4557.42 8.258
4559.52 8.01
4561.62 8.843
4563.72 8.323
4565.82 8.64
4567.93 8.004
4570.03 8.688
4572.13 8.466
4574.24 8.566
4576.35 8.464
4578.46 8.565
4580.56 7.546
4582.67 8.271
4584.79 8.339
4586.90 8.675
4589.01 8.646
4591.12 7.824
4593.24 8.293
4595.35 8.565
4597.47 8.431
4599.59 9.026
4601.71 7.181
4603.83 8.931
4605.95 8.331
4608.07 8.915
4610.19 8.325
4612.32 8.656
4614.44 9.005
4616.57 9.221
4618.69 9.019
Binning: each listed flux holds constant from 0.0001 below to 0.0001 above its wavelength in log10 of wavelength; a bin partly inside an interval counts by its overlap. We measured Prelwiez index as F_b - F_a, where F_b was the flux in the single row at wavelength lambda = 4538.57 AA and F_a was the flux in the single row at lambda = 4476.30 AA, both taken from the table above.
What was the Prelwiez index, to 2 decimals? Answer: 0.47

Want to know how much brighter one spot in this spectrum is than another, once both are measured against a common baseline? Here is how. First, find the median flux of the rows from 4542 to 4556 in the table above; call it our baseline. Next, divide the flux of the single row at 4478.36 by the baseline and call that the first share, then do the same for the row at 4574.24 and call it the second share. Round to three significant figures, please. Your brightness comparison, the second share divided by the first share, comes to 1.18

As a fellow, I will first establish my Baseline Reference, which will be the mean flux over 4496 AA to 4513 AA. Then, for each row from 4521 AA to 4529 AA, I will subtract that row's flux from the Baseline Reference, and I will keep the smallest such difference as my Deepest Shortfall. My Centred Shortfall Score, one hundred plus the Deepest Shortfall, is 99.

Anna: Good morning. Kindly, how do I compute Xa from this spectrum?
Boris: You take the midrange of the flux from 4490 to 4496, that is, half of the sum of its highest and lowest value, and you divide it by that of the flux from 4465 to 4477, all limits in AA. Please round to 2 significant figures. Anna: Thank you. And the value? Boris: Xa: 0.88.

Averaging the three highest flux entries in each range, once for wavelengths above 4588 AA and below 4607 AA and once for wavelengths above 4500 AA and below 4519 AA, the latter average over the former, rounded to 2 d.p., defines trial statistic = 0.99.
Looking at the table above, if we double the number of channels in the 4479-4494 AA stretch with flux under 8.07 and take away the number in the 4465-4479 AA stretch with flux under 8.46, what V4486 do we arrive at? 4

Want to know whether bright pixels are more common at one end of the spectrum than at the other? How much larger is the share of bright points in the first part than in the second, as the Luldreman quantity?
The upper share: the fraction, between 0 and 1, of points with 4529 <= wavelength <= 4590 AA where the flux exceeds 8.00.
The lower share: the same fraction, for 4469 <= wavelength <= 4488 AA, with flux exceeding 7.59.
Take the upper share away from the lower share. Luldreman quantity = -0.1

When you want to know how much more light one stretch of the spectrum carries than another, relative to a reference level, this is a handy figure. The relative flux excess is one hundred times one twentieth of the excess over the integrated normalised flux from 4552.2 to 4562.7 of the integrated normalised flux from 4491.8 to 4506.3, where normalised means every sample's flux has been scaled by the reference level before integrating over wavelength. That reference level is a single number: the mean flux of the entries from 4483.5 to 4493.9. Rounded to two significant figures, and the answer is 19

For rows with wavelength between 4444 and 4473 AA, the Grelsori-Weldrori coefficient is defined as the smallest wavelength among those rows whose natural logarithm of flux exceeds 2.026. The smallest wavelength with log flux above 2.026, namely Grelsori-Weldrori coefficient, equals 4447.53 AA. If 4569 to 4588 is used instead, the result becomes 4570.03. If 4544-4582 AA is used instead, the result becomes 4544.84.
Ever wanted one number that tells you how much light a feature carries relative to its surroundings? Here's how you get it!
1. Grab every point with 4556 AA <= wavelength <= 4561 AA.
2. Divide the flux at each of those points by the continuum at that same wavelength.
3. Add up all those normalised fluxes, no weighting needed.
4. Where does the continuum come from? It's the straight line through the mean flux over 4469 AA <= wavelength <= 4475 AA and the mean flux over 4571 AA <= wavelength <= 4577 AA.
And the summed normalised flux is 1.9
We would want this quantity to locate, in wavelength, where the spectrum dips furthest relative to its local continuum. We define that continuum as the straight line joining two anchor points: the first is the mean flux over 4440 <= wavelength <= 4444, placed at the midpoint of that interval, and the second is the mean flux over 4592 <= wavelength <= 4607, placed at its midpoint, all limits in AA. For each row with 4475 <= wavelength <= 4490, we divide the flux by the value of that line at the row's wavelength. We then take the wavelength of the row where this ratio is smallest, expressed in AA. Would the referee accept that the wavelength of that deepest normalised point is 4482.49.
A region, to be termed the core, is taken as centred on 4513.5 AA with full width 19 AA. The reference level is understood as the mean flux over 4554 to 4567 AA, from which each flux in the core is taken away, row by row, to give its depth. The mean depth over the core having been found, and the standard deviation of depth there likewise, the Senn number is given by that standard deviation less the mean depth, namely 1.0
